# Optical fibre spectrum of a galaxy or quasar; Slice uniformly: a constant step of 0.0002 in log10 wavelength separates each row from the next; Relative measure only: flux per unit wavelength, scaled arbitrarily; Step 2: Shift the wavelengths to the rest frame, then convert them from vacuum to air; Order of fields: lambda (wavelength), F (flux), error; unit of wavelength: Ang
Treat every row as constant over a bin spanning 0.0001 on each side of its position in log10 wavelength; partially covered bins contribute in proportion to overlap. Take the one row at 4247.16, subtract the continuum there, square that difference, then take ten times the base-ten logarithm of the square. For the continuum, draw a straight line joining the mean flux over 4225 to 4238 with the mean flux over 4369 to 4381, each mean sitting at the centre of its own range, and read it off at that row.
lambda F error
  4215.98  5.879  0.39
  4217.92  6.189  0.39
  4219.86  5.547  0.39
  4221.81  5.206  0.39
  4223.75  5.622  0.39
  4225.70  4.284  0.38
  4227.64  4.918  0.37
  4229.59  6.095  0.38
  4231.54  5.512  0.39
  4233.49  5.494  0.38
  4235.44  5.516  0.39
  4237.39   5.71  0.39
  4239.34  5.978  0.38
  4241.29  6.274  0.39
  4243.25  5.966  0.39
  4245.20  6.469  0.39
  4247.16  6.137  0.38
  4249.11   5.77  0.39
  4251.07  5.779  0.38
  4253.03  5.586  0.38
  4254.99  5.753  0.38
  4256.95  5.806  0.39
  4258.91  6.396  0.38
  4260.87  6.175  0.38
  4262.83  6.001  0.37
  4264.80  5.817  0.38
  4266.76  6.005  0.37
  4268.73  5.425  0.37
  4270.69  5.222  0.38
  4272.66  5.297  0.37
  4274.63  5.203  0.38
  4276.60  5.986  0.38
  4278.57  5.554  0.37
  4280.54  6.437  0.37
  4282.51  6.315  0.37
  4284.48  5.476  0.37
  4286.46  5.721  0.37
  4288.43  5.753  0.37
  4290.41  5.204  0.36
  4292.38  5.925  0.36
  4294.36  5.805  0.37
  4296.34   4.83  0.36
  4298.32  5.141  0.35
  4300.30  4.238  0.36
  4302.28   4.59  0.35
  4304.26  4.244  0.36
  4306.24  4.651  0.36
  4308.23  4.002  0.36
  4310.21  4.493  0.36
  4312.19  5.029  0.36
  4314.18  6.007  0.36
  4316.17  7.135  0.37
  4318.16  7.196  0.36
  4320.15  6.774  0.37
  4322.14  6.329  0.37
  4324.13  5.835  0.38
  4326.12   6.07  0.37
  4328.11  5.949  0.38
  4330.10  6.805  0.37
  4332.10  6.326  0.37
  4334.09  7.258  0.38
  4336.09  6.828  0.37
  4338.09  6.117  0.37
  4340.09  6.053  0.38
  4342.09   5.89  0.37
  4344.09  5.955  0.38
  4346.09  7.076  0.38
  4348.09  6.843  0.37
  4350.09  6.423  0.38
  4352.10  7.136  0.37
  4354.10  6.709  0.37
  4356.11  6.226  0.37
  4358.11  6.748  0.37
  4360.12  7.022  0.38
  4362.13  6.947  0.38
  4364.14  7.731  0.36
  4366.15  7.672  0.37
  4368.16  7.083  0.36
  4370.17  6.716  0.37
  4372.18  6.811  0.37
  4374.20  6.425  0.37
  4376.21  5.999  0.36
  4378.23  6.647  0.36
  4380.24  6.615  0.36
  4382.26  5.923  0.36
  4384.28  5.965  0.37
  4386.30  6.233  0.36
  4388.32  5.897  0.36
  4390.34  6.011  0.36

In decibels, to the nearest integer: -4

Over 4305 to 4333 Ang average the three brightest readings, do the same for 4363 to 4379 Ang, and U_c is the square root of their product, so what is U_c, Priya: 7.27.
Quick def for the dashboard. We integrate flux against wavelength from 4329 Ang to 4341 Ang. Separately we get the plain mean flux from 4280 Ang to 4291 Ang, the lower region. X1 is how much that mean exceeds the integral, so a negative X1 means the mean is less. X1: -73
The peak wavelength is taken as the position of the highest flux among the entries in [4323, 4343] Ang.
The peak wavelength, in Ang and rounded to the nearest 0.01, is 4334.09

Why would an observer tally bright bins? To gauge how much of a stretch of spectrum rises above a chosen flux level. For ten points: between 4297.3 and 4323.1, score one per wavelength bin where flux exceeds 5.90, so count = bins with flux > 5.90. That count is 5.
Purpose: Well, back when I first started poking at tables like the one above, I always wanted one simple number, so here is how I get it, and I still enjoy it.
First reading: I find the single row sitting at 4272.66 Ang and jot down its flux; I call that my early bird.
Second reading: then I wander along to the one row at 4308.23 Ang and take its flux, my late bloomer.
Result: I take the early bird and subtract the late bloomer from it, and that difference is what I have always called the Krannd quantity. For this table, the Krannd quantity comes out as 1.3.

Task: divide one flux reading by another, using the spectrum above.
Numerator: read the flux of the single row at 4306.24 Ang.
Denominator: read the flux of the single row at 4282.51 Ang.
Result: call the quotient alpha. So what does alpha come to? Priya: 0.7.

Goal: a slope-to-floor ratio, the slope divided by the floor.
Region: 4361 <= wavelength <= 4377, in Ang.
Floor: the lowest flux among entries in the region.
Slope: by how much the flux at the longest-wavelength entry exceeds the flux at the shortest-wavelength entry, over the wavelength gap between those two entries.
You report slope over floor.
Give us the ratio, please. -0.011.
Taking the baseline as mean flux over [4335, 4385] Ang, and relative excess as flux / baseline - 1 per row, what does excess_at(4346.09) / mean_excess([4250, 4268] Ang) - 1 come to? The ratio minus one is -1.6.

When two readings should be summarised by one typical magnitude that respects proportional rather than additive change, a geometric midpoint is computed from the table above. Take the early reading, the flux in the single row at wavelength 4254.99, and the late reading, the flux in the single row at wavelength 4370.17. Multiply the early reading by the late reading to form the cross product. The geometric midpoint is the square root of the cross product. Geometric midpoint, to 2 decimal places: 6.22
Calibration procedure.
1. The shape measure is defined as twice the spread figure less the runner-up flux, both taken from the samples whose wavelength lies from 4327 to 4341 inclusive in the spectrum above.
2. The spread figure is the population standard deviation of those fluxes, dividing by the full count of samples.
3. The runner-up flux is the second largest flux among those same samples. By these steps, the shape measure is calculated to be -5.92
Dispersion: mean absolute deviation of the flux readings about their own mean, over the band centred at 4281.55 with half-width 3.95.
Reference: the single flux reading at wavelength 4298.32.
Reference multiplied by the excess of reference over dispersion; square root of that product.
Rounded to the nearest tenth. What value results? 4.9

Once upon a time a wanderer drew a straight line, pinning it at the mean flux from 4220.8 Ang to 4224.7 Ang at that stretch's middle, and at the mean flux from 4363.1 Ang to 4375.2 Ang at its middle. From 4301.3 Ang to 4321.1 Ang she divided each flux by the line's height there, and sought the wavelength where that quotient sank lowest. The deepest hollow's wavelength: 4308.23 Ang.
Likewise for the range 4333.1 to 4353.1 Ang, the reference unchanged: 4342.09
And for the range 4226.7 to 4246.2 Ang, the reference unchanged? 4227.64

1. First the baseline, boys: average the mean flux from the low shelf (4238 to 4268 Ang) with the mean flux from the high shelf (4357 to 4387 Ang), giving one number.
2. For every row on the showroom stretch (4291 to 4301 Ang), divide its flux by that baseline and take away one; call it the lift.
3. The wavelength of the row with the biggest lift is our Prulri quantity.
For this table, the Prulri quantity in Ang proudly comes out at 4292.38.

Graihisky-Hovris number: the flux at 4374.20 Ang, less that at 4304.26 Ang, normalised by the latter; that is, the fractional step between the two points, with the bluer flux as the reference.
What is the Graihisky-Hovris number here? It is 0.51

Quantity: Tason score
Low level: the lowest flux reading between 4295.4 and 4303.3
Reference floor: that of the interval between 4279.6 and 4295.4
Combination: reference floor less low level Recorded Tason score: 1.0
